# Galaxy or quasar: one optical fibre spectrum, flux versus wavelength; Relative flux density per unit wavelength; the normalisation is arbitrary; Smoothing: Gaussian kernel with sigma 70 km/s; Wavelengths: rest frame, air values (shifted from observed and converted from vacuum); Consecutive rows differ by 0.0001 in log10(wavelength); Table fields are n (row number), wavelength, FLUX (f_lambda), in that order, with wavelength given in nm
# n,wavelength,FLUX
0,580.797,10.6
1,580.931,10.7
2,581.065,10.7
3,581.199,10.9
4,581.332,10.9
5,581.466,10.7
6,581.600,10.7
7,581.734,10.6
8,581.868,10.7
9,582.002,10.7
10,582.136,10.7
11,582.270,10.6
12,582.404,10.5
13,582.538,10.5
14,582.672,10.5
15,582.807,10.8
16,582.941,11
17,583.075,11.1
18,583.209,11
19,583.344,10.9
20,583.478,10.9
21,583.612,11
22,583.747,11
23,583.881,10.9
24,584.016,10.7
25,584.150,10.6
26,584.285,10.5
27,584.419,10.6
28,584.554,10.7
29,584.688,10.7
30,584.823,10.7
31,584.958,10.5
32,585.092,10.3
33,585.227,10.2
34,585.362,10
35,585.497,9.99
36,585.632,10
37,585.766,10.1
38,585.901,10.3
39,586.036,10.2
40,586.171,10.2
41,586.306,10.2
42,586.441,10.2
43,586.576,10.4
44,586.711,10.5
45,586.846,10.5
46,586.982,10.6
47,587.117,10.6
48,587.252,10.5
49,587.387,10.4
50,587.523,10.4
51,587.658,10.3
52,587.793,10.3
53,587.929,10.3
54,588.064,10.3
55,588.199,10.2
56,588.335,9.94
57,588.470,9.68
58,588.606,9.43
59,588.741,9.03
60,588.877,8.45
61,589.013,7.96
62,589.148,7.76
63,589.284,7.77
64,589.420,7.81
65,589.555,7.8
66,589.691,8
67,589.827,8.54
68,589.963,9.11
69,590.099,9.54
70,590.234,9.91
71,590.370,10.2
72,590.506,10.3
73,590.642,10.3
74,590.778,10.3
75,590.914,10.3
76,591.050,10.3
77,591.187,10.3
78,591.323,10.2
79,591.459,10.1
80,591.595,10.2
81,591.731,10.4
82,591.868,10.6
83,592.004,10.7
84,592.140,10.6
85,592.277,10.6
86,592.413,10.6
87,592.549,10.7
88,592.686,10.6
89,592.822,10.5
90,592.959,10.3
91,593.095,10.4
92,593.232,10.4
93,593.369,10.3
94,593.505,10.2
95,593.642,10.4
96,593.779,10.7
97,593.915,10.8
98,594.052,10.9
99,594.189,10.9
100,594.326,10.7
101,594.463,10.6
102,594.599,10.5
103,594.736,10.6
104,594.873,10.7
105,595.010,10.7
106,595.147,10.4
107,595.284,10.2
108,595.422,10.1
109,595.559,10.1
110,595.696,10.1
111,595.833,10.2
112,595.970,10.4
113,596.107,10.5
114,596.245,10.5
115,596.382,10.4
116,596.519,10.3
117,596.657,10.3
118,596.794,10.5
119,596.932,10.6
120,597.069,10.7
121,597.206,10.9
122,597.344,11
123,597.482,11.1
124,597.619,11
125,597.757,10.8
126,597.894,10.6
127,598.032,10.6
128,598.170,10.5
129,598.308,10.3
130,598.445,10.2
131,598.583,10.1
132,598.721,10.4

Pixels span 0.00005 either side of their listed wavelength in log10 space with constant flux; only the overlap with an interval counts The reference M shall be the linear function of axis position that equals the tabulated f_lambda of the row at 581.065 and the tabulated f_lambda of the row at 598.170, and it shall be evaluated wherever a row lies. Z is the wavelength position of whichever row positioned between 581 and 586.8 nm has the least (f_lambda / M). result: 585.497 nm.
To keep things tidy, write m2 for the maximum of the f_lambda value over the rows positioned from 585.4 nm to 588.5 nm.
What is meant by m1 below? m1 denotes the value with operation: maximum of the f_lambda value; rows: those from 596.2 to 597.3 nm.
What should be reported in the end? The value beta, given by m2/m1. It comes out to 0.97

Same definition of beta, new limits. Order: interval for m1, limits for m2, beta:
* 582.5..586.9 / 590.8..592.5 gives 0.96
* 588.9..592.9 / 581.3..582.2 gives 1.02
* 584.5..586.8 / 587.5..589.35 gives 0.97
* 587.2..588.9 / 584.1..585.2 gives 1.02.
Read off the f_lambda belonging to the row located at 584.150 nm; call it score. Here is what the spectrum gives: 10.6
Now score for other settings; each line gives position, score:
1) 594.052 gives 10.9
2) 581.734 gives 10.6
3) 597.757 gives 10.8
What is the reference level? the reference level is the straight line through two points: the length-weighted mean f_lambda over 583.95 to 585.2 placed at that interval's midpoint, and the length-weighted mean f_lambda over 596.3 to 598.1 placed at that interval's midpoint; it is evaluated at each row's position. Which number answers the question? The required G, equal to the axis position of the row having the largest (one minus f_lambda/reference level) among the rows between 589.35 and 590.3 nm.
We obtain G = 589.555 nm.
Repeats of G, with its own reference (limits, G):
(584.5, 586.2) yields 585.497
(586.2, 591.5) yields 589.148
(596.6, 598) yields 596.657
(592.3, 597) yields 595.696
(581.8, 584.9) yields 584.285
